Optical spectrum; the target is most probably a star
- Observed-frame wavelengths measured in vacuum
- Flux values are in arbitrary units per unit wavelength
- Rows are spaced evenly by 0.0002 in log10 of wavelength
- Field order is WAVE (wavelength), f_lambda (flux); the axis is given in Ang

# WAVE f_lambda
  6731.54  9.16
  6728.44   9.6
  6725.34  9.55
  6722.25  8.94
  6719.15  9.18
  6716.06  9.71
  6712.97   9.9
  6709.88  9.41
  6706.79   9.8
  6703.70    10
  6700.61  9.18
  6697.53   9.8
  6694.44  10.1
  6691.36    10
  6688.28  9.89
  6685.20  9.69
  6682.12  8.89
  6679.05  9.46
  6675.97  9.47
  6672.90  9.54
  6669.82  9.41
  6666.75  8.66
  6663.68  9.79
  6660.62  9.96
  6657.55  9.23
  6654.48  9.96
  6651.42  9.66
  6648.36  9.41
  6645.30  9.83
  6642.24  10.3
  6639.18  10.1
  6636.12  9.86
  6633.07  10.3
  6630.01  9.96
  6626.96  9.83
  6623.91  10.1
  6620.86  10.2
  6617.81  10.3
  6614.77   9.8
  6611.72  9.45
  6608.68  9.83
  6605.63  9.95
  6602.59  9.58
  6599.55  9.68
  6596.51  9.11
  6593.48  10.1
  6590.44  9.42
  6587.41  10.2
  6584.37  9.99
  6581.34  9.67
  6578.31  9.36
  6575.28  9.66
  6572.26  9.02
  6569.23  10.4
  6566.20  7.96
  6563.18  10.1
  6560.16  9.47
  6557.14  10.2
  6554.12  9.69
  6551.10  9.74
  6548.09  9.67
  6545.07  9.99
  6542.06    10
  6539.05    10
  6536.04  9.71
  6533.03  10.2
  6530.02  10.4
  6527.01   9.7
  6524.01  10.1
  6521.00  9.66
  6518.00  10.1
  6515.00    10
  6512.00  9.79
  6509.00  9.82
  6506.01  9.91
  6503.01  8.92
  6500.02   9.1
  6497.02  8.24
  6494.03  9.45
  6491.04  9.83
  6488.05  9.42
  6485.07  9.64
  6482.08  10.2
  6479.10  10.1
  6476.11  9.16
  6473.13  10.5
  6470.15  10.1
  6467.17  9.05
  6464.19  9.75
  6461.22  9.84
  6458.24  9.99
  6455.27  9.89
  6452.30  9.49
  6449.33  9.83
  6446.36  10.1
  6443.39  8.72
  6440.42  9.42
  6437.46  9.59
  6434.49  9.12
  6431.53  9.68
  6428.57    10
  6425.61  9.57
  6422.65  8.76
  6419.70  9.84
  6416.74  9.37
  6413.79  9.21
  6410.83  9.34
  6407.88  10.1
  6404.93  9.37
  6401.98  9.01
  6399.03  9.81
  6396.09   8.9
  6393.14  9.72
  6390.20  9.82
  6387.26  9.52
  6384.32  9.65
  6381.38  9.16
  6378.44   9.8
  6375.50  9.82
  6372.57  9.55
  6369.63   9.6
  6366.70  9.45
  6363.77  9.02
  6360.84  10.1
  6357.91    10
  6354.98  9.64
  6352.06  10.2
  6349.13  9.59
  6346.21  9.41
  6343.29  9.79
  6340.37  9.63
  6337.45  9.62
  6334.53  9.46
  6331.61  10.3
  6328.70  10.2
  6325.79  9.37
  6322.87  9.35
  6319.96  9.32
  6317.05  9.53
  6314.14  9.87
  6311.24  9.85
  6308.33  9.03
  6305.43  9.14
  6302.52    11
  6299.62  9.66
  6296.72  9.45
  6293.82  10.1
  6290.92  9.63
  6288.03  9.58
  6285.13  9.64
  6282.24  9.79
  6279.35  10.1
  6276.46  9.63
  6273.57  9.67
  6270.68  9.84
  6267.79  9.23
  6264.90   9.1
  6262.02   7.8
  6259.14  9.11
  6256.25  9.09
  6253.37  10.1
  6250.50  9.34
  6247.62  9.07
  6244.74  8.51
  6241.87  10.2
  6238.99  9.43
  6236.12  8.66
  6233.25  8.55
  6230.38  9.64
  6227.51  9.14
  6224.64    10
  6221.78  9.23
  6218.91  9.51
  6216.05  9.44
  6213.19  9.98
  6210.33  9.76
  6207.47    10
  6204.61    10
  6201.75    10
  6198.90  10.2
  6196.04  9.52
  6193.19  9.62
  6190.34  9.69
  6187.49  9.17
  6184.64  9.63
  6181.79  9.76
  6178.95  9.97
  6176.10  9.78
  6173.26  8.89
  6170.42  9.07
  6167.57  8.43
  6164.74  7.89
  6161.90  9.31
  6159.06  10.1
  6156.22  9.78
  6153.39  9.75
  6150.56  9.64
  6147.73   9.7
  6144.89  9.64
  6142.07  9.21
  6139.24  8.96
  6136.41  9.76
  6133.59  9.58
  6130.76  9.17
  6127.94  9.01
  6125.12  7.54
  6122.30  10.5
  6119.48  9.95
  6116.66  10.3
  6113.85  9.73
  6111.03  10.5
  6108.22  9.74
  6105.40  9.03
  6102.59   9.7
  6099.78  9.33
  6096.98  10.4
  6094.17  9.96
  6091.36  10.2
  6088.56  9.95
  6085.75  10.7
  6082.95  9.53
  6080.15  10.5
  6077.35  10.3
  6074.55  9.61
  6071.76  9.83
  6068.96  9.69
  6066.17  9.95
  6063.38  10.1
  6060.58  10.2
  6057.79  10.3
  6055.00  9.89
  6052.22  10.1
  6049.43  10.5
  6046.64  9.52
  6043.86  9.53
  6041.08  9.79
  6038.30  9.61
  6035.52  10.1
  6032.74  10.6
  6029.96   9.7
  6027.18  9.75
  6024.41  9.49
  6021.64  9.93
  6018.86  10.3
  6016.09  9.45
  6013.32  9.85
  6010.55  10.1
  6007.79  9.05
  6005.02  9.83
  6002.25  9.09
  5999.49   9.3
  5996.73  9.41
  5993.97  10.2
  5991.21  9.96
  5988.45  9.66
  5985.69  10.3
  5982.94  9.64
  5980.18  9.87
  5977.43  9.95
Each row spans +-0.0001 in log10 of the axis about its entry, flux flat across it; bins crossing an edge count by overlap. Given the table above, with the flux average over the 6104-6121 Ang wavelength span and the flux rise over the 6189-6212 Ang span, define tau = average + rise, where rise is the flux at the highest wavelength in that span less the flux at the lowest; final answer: 9.9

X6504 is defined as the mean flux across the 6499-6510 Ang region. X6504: 9.44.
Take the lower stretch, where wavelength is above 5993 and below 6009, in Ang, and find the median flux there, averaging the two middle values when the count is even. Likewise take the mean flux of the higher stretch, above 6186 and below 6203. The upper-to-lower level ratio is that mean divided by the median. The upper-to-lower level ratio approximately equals 1.04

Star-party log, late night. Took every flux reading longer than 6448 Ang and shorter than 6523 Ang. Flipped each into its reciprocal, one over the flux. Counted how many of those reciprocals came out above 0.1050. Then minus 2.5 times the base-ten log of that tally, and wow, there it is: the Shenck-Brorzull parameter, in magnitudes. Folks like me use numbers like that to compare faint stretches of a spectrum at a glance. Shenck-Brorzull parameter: -2.3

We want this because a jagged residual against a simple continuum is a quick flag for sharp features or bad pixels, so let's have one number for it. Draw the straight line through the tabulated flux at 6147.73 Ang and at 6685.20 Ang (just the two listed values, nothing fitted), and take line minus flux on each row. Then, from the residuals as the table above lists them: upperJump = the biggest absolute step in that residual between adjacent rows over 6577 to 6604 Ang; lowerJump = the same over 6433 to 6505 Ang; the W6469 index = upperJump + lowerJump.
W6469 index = 2.4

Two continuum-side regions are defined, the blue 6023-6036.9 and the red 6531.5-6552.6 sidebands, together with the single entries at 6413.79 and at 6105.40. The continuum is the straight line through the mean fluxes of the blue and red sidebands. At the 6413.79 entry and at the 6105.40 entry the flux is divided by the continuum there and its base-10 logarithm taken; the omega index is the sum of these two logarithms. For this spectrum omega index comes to -0.073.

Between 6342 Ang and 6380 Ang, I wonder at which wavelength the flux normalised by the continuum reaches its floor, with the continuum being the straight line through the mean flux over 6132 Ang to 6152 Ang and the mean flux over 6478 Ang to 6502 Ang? 6363.77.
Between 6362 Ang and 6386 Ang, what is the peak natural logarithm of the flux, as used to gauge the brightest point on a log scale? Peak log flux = 2.28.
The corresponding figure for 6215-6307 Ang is 2.40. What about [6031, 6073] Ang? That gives 2.36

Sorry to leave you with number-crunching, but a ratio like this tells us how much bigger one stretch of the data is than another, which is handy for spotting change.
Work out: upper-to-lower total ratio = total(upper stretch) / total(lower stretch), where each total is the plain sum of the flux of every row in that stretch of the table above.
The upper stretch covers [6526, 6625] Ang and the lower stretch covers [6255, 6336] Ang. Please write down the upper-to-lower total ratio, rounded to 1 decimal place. 1.2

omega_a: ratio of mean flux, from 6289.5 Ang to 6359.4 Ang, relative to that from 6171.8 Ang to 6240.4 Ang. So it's 1.02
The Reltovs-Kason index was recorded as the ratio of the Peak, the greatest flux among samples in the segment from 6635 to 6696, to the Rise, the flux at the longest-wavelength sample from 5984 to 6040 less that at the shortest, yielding -15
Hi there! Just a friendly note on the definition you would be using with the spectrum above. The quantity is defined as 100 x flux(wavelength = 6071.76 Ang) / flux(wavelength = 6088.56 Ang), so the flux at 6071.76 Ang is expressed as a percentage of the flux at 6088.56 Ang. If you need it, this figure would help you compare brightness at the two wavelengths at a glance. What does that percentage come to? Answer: 99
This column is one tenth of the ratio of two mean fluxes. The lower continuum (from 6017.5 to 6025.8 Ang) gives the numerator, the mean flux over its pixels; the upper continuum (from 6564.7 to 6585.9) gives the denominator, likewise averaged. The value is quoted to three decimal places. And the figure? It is 0.105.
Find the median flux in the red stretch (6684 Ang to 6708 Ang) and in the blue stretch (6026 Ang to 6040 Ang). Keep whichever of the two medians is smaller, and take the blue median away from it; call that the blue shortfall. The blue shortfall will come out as 0.00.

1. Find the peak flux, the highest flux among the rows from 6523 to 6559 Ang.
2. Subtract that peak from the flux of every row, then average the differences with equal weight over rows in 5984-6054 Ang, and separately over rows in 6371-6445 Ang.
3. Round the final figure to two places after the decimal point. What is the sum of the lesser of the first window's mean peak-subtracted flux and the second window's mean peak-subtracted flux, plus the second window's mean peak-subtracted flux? -1.85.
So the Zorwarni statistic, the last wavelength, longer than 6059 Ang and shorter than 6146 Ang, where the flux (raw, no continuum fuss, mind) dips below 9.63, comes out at 6142.07 Ang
